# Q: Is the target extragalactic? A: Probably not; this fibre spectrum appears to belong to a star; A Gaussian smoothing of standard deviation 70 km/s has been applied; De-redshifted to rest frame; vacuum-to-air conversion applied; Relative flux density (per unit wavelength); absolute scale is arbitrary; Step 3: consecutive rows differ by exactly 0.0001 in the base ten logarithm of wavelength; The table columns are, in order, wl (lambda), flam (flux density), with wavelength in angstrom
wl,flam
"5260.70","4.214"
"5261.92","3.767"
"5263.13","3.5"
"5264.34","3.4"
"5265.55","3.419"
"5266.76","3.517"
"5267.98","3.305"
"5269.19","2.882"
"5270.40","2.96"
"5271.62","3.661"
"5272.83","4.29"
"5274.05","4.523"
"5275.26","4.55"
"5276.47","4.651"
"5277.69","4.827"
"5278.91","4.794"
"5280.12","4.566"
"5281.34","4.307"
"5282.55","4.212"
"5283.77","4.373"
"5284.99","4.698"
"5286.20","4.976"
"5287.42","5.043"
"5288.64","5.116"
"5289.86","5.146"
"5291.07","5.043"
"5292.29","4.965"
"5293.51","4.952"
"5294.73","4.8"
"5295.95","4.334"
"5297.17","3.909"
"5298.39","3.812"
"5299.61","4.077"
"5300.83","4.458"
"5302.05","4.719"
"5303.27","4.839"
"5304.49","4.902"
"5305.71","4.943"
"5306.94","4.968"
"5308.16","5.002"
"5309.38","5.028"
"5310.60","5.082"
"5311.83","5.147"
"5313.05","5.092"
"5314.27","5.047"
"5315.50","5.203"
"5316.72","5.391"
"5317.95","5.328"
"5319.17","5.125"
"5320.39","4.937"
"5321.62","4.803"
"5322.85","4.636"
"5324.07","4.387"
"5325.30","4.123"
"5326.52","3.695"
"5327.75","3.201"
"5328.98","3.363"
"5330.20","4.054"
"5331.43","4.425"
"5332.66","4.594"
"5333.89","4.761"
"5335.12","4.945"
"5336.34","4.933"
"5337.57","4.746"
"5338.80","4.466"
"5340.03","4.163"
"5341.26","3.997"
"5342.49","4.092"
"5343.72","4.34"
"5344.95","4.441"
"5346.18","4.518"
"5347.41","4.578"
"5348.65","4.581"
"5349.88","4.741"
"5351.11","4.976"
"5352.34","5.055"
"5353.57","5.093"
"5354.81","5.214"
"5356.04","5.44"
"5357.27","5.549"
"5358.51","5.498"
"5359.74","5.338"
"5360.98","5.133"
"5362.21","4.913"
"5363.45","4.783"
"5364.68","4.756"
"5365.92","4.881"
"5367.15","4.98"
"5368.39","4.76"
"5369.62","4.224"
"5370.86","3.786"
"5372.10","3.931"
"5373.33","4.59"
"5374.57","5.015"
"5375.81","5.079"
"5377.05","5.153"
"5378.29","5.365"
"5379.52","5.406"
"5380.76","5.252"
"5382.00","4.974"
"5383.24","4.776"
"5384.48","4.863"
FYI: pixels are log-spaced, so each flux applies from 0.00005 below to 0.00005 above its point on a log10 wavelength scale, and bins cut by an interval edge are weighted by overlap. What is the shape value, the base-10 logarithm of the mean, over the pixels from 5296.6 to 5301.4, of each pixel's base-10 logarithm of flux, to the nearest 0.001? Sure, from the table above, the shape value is -0.216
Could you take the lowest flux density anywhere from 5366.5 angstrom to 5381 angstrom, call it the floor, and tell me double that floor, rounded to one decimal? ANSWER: 7.6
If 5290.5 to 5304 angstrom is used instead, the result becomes 7.6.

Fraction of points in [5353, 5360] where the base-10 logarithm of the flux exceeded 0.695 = 1.0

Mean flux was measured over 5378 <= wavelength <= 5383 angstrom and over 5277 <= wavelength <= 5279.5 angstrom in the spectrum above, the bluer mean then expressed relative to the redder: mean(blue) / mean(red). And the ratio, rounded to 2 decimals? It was 0.92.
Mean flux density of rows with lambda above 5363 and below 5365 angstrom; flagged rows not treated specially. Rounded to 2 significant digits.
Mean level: 4.8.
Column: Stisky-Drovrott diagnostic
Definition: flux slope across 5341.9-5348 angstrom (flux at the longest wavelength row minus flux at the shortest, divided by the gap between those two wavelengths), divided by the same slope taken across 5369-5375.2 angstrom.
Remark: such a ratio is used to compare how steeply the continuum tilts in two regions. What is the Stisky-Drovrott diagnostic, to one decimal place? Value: 0.6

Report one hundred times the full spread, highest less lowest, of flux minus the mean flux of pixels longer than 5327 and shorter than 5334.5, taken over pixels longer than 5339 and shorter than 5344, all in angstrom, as 34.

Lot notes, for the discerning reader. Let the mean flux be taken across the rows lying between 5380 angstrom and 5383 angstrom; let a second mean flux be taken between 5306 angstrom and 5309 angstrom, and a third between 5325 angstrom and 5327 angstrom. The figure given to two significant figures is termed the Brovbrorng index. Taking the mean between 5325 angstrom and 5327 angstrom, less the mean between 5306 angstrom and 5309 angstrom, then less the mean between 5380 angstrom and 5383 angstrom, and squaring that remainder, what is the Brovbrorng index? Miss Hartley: 38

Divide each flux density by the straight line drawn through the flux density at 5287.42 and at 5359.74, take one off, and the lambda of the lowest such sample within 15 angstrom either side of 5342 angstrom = 5327.75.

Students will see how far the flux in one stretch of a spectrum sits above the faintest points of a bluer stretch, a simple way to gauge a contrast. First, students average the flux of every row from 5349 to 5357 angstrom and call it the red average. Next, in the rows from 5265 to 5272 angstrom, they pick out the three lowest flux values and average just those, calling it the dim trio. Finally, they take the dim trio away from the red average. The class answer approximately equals 2.0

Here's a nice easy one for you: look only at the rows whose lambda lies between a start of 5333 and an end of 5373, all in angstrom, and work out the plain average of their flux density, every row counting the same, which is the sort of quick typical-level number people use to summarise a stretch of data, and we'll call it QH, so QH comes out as 4.74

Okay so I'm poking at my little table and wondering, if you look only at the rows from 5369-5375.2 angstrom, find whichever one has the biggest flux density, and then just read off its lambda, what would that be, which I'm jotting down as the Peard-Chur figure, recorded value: 5374.57 angstrom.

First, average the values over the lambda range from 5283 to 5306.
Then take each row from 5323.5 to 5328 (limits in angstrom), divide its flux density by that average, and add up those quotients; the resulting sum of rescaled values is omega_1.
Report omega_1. 3.29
